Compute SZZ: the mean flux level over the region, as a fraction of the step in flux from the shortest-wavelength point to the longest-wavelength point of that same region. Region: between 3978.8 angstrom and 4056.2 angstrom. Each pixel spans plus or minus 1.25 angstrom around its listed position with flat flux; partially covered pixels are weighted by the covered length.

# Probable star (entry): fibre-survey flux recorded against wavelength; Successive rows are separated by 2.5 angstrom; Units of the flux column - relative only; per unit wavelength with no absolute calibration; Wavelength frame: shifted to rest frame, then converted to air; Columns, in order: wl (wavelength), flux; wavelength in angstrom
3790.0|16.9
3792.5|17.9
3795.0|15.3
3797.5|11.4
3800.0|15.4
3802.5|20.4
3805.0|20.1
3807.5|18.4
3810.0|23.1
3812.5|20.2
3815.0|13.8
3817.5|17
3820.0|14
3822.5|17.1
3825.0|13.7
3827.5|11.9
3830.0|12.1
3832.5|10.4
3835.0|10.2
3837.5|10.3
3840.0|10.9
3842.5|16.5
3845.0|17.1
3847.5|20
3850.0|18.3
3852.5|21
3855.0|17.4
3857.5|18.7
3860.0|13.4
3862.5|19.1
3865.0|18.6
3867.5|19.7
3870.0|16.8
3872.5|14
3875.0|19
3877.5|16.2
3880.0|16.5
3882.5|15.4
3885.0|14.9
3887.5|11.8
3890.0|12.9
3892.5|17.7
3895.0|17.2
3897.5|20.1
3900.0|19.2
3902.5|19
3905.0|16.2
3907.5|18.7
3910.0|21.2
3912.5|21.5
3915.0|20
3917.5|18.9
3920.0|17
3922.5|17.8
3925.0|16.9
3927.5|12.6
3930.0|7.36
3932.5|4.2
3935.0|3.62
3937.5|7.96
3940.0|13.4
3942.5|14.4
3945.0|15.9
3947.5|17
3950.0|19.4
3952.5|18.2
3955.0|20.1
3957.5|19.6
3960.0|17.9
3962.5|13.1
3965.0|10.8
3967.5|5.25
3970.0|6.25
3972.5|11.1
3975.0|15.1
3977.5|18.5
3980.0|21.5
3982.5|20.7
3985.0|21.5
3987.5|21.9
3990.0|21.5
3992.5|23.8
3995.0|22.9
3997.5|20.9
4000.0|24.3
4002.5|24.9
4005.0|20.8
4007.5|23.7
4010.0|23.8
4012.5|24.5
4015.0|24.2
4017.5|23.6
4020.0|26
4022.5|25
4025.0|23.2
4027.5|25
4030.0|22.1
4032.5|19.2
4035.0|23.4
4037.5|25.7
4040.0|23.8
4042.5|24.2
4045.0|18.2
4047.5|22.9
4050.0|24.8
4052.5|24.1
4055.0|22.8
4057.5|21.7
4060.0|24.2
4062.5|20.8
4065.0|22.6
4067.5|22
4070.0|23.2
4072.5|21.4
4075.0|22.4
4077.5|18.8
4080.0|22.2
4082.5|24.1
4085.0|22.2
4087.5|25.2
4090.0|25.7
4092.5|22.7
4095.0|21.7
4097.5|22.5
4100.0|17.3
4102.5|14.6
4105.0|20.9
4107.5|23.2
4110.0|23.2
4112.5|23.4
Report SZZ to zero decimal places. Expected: 18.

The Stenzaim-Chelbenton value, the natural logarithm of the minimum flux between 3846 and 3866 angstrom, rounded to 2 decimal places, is 2.60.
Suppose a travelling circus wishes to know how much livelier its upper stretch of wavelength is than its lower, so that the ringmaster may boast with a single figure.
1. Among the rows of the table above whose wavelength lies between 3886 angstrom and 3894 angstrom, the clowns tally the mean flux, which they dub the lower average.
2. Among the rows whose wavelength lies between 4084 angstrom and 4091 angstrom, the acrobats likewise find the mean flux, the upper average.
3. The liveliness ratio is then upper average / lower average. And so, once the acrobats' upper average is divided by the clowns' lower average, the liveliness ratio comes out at 1.7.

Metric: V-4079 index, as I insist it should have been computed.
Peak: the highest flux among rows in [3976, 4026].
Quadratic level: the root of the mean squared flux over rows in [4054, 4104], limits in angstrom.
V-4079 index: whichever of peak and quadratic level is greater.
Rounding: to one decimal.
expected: 26.0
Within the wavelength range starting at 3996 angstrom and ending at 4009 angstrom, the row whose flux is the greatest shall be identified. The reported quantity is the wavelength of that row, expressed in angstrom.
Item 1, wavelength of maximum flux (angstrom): 4002.5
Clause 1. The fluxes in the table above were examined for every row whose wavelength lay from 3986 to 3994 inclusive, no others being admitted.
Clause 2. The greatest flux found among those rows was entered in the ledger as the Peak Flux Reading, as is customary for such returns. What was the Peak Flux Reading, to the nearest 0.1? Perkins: 23.8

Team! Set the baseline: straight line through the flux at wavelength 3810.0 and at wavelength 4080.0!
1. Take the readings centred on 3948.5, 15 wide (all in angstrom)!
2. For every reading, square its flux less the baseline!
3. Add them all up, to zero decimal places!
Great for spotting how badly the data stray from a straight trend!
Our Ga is 182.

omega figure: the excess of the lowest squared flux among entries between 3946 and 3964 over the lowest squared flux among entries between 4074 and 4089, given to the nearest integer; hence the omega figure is -182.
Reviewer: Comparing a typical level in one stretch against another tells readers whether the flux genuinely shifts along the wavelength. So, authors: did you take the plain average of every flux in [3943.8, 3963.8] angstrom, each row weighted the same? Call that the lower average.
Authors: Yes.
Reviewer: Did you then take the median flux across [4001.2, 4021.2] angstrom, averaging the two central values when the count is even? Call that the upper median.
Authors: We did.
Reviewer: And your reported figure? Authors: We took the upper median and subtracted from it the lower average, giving 6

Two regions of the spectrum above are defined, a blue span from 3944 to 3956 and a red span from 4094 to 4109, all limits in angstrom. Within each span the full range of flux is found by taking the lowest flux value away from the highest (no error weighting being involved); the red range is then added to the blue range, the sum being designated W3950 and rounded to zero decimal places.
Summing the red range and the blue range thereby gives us 13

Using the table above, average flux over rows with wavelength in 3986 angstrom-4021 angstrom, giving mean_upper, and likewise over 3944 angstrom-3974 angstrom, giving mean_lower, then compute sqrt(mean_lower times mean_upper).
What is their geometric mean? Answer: 18.4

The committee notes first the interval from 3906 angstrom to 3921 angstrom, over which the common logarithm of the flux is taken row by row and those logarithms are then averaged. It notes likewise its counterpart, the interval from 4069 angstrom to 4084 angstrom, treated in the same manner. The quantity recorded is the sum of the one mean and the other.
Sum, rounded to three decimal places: 2.631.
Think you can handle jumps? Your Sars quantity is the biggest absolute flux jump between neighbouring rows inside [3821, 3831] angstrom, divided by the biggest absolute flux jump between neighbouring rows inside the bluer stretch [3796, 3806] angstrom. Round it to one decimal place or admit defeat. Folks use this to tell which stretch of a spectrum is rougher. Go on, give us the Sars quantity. 0.7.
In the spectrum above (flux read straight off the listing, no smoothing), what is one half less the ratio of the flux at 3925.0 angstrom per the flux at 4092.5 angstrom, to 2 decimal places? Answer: -0.24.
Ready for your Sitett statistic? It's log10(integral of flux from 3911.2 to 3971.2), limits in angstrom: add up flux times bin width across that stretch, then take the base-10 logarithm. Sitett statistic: 2.93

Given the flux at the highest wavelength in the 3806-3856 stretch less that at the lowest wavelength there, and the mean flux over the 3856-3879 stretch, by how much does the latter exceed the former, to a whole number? 18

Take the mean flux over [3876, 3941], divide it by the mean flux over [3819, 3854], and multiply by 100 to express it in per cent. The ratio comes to 105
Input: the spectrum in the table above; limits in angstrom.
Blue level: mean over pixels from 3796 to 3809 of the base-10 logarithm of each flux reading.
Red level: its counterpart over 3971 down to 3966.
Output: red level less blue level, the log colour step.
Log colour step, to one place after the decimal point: -0.5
